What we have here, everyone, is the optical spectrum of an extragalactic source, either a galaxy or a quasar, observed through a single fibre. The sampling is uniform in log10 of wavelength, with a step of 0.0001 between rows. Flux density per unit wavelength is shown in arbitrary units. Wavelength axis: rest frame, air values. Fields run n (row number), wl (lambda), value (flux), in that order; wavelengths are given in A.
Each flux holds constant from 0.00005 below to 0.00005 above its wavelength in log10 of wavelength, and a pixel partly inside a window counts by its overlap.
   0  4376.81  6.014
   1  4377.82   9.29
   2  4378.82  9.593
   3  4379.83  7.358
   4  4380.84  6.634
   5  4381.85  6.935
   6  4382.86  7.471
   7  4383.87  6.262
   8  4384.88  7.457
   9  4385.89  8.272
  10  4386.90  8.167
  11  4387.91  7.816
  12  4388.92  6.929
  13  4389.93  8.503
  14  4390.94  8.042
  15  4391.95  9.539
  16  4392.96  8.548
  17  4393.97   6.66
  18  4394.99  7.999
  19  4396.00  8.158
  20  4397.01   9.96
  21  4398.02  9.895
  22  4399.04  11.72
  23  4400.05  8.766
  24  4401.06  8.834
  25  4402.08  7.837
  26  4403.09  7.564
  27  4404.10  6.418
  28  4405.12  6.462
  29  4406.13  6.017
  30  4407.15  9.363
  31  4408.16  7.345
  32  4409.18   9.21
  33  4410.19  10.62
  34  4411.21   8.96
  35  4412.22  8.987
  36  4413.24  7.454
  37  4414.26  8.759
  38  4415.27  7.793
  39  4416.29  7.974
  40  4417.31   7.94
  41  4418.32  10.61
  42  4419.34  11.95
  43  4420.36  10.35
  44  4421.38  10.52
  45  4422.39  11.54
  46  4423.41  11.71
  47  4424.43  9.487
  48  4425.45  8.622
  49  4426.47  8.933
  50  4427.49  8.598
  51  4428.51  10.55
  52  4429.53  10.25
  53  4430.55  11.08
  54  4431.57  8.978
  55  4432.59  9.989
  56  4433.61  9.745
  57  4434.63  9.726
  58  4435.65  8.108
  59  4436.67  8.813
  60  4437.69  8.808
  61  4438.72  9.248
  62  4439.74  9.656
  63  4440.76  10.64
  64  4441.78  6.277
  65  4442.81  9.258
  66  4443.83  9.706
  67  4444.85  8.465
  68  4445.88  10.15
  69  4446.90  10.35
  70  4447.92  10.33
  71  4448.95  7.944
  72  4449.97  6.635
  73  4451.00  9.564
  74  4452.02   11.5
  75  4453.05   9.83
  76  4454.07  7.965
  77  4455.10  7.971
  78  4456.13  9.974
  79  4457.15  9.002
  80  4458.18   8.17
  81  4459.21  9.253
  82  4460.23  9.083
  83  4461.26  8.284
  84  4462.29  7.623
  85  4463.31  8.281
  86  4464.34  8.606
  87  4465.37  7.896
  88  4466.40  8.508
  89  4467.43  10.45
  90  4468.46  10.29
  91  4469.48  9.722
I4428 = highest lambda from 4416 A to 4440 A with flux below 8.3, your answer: 4435.65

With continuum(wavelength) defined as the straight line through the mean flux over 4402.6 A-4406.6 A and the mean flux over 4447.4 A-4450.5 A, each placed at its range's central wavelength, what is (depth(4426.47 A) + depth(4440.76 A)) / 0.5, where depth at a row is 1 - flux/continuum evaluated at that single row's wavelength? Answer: -1.06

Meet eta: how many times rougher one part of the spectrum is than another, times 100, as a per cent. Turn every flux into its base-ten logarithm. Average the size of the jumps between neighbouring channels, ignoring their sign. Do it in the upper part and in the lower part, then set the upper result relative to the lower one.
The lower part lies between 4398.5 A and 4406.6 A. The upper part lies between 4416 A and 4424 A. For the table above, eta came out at 98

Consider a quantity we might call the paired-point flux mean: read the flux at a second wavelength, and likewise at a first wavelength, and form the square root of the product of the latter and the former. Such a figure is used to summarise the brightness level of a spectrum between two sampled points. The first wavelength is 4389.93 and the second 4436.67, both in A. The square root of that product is 8.7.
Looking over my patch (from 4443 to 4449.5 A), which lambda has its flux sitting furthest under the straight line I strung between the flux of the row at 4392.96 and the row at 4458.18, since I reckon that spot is 4448.95 A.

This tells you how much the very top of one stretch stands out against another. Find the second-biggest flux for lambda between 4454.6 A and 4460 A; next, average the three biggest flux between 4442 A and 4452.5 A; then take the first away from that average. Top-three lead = 1.5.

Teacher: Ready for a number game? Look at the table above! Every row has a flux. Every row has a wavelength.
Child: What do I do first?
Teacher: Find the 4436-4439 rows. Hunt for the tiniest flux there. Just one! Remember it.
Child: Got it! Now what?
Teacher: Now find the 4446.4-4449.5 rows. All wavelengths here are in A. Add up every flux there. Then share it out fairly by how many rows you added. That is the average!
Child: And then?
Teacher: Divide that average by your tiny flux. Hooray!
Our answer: 1.1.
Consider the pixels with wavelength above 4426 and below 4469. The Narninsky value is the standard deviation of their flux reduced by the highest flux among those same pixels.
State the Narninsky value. -10.4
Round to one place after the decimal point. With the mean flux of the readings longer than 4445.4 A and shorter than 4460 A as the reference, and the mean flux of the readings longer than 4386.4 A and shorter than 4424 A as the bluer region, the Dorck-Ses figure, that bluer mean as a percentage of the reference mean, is 95.6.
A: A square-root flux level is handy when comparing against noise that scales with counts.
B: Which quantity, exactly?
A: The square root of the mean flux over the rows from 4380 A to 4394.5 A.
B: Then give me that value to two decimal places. 2.77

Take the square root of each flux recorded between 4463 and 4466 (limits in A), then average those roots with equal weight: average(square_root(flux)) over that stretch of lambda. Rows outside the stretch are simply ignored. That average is 2.87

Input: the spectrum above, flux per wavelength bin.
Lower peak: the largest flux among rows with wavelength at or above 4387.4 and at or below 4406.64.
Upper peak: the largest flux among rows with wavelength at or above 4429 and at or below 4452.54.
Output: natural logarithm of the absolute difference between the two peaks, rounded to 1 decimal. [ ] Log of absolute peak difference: -1.5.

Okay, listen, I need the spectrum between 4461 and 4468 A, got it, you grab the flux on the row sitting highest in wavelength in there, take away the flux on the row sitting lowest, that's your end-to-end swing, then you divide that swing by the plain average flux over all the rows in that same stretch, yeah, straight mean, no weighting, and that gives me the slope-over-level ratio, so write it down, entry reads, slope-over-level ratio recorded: 0.25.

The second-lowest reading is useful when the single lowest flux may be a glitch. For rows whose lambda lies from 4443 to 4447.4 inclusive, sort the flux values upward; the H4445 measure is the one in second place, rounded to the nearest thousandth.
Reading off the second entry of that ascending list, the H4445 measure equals 9.706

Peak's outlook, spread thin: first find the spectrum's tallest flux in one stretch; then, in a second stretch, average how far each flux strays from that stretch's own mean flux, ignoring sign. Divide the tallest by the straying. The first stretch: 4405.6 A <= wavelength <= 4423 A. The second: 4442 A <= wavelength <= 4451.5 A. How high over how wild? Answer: 12.2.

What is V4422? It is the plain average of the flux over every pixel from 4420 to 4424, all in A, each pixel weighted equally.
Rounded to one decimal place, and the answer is 11.0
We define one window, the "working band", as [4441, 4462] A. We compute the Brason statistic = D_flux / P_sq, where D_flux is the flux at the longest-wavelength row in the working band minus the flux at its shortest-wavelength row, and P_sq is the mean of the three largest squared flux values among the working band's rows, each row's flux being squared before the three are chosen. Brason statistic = 0.017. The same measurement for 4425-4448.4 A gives 0.015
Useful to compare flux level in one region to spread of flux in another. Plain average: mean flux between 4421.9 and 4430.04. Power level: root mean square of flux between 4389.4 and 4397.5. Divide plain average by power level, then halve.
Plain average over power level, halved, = 0.587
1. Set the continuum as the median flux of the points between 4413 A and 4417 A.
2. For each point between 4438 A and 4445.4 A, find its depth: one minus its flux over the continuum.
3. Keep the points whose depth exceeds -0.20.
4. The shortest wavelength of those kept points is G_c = 4438.72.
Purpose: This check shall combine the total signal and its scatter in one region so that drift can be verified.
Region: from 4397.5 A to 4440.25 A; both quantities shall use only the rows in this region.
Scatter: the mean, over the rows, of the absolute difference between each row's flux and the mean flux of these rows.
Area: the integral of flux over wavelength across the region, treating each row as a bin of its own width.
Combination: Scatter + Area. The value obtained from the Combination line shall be 393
